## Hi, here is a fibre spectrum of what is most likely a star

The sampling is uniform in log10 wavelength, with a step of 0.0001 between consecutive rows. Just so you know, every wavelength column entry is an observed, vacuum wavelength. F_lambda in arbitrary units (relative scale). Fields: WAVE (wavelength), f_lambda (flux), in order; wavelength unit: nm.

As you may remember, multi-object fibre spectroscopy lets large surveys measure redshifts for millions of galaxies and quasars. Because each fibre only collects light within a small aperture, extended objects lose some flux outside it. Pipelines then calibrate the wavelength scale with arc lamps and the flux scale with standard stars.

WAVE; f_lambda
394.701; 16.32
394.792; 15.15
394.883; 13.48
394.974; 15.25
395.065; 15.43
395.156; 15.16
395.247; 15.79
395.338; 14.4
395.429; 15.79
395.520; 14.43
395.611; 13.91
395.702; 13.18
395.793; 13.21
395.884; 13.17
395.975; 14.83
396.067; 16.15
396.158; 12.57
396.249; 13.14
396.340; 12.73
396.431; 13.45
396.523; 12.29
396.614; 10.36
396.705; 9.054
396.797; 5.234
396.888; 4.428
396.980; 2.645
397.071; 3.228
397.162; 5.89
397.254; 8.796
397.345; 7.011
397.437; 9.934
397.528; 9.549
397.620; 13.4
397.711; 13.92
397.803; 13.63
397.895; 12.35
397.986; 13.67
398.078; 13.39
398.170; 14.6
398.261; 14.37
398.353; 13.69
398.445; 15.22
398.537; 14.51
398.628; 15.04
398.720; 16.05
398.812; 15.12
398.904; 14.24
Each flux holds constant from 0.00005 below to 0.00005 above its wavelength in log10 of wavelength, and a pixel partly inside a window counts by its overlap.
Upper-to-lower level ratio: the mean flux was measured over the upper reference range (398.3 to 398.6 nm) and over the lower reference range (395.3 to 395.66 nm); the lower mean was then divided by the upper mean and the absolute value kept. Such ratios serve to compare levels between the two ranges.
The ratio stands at 1.0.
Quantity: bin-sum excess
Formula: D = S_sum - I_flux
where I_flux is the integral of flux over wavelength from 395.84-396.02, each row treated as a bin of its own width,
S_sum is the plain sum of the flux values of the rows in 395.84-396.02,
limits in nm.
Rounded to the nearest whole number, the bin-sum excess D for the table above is 25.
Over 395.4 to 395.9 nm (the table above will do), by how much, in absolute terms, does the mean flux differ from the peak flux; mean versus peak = 1.8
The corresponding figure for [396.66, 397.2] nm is 4.0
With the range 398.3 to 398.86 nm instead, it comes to 1.1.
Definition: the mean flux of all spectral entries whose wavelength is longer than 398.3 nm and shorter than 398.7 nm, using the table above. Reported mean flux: 15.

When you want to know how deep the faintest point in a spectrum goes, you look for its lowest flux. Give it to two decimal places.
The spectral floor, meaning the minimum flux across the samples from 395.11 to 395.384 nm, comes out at 14.40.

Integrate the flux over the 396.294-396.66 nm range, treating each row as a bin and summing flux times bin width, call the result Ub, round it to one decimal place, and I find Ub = 4.5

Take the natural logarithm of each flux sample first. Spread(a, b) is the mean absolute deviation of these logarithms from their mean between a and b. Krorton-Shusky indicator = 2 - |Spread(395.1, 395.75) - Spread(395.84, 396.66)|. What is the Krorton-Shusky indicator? 1.97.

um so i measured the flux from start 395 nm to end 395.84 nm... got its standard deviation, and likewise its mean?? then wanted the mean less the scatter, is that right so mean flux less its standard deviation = 13.6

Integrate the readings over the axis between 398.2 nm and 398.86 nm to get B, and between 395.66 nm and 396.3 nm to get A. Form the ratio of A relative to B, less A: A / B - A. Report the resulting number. -7.9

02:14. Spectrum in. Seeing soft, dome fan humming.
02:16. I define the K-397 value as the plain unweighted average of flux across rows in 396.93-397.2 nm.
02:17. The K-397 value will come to 3.9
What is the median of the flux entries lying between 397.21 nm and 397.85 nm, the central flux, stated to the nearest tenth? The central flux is 9.9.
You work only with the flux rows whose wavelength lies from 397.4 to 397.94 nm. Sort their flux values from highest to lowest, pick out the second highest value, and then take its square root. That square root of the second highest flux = 3.69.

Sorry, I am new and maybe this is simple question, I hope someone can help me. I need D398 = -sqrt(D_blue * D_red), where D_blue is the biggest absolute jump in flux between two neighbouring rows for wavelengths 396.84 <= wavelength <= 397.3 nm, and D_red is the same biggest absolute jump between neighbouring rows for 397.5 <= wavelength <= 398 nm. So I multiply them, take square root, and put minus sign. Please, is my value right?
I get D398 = -3.35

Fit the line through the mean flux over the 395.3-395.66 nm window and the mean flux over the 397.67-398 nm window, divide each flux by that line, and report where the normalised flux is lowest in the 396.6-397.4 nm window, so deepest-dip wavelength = 396.980 nm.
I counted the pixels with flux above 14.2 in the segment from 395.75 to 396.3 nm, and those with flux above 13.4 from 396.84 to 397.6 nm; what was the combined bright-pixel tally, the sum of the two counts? 2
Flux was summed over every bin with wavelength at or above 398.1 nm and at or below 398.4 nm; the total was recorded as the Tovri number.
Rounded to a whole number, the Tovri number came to 43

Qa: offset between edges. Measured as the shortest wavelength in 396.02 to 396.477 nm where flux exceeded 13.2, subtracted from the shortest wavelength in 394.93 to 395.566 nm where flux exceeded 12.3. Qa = -1.09 nm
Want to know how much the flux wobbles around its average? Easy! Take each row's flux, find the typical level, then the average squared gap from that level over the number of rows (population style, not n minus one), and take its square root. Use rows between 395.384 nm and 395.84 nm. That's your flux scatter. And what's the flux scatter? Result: 1.0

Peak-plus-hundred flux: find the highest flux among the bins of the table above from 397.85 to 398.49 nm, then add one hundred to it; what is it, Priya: 115.2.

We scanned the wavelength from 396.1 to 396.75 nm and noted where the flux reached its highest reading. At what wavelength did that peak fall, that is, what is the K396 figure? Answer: 396.431 nm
